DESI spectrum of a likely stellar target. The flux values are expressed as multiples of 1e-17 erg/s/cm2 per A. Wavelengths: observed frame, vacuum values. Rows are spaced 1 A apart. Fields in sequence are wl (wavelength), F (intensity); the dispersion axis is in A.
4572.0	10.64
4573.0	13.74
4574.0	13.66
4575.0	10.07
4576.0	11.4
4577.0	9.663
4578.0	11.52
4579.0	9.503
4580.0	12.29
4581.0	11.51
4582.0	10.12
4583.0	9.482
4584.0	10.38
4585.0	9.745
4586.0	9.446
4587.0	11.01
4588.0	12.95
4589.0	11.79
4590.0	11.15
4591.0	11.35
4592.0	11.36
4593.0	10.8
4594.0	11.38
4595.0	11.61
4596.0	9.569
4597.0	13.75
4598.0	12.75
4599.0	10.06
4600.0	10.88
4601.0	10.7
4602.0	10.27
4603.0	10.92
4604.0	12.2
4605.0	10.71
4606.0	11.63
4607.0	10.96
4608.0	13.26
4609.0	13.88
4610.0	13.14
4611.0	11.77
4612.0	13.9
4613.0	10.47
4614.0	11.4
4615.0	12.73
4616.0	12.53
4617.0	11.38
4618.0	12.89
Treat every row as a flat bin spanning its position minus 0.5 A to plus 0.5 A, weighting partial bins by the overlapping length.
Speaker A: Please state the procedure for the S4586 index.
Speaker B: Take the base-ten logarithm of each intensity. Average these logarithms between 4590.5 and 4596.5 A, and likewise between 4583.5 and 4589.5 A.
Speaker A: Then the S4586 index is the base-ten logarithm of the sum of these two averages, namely 0.317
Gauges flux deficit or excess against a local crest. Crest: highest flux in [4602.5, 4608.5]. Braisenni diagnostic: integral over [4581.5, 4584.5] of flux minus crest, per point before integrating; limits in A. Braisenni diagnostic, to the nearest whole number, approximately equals -10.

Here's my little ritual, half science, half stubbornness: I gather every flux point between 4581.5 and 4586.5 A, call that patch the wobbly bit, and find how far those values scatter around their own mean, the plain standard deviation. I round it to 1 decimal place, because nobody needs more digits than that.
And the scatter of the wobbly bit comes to 0.4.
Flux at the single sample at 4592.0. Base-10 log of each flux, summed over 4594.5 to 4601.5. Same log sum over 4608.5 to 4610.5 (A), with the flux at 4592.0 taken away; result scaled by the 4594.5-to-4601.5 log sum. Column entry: -1.2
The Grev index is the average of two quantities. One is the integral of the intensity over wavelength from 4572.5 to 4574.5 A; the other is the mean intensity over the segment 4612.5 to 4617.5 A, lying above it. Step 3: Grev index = 19.6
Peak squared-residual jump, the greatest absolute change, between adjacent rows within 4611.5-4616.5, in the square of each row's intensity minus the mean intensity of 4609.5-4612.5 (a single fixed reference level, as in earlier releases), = 5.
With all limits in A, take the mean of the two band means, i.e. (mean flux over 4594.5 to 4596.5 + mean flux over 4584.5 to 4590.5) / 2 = 10.8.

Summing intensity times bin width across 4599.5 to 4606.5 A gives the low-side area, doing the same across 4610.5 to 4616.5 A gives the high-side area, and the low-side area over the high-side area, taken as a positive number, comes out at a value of 1.1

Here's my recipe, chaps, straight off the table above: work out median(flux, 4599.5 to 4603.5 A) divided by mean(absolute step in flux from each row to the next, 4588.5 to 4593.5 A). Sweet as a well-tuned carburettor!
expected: 30.6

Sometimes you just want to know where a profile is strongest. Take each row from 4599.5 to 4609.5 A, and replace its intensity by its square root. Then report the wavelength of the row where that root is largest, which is 4609.0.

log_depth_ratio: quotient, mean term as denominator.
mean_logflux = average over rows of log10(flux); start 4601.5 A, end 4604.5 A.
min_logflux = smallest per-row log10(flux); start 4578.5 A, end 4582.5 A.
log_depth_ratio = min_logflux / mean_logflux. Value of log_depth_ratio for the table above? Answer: 0.935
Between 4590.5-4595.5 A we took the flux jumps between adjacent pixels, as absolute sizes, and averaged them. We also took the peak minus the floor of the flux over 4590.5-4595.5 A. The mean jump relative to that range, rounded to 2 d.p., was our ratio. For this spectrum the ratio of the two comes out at 0.43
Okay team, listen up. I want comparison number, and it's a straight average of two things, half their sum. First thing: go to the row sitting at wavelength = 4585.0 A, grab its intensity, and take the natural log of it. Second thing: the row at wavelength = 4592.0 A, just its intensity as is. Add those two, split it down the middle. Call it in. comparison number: 6.8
